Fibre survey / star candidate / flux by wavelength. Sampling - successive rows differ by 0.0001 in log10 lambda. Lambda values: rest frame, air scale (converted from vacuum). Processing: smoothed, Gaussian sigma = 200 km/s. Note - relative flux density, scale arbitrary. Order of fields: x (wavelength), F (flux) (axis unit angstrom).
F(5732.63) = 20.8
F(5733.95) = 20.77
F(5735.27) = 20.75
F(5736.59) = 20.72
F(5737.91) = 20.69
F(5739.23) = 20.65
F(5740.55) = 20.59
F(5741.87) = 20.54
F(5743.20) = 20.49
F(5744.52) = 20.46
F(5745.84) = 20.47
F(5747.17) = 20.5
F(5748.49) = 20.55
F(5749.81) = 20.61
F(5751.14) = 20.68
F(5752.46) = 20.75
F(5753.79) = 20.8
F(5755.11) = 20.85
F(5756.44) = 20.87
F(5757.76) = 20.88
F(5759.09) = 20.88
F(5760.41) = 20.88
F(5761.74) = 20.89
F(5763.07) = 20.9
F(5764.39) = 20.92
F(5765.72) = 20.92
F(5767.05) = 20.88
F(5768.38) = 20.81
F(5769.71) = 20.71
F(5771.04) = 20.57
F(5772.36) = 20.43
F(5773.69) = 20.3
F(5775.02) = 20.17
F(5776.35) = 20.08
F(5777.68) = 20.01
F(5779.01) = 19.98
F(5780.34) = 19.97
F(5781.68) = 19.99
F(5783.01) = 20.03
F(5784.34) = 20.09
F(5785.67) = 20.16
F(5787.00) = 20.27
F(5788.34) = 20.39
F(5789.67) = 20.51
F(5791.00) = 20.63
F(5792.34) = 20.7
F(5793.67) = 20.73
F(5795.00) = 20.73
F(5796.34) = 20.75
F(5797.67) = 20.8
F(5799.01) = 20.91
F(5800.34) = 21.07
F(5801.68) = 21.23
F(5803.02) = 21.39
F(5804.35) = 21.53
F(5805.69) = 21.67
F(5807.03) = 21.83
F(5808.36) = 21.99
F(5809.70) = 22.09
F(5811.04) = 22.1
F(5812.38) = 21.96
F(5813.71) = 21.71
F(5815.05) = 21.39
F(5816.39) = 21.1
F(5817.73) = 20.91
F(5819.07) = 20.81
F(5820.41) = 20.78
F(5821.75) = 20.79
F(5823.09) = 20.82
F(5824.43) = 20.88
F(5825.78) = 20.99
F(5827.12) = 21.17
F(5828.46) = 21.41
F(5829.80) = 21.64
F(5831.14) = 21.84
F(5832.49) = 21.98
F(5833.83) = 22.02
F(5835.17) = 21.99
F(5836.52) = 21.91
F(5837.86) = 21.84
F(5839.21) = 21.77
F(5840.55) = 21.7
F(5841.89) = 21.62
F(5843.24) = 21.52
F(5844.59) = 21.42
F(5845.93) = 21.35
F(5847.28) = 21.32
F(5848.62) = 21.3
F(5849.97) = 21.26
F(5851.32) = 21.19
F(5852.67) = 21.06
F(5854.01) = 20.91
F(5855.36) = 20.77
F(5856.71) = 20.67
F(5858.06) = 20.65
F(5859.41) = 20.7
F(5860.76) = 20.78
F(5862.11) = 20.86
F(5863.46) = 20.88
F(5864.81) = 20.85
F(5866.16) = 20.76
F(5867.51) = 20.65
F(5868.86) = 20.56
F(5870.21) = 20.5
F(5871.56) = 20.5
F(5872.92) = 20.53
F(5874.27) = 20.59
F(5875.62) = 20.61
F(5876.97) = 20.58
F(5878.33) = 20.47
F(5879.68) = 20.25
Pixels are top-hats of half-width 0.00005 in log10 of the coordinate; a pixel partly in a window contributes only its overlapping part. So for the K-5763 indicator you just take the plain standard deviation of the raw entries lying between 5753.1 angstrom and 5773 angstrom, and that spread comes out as 0.14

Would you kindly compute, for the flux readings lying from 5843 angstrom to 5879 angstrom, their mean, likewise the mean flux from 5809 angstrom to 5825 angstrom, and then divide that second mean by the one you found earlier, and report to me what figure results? 1.02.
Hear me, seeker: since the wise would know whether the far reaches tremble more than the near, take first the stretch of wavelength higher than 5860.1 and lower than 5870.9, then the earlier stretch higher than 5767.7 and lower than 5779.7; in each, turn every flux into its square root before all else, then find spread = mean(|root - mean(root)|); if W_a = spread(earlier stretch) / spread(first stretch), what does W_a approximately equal 2.2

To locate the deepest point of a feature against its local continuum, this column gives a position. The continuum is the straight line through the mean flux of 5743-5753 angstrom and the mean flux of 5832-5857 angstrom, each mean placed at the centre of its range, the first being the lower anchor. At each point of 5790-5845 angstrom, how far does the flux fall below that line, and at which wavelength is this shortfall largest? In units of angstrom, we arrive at 5821.75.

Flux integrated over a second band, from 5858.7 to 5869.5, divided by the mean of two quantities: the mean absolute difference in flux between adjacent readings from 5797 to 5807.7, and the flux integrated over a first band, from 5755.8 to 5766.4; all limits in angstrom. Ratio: 2.02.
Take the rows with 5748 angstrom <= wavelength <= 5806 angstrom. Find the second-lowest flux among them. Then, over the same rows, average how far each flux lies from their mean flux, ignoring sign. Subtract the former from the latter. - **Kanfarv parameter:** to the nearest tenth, -19.7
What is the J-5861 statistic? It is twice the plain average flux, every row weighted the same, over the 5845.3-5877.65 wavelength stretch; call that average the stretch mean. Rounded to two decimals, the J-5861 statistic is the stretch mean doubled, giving 41.65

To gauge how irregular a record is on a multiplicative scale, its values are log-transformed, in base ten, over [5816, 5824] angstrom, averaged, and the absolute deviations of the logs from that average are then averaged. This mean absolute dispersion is 0.0019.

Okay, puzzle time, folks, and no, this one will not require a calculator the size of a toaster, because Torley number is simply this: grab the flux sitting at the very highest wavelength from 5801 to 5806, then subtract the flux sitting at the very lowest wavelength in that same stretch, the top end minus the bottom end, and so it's 0.4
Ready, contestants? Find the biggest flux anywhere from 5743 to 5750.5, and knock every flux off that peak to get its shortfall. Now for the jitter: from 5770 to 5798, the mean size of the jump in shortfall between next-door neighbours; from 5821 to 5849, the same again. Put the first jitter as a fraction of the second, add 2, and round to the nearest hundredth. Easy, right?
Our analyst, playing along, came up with 2.73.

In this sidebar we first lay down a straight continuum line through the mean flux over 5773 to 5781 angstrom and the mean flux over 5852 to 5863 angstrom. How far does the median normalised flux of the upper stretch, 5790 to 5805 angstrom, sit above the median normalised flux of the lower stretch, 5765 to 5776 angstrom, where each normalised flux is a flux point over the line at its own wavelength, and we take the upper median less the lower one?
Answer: -0.004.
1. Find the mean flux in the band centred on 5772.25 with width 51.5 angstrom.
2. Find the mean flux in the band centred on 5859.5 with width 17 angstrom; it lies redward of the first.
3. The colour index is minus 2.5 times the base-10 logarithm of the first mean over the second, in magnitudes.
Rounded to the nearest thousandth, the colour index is 0.014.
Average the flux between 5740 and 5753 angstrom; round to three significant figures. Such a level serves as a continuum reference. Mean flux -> 20.6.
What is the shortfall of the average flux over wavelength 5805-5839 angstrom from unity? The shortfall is -20.5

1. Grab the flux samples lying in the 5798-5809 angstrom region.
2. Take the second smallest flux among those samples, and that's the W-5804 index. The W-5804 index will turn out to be 21.07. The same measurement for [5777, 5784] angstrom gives 19.98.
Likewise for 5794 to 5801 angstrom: 20.75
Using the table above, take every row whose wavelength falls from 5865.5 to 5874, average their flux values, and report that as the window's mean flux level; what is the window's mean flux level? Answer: 20.6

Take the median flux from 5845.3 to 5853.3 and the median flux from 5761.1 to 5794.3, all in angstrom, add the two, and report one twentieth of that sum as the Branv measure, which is 2.09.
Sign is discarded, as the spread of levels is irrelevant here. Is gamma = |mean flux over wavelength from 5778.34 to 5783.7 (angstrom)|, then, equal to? 20.0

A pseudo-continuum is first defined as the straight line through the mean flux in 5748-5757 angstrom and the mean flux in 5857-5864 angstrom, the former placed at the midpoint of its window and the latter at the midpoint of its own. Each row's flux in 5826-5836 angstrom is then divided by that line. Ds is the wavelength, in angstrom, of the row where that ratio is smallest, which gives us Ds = 5827.12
